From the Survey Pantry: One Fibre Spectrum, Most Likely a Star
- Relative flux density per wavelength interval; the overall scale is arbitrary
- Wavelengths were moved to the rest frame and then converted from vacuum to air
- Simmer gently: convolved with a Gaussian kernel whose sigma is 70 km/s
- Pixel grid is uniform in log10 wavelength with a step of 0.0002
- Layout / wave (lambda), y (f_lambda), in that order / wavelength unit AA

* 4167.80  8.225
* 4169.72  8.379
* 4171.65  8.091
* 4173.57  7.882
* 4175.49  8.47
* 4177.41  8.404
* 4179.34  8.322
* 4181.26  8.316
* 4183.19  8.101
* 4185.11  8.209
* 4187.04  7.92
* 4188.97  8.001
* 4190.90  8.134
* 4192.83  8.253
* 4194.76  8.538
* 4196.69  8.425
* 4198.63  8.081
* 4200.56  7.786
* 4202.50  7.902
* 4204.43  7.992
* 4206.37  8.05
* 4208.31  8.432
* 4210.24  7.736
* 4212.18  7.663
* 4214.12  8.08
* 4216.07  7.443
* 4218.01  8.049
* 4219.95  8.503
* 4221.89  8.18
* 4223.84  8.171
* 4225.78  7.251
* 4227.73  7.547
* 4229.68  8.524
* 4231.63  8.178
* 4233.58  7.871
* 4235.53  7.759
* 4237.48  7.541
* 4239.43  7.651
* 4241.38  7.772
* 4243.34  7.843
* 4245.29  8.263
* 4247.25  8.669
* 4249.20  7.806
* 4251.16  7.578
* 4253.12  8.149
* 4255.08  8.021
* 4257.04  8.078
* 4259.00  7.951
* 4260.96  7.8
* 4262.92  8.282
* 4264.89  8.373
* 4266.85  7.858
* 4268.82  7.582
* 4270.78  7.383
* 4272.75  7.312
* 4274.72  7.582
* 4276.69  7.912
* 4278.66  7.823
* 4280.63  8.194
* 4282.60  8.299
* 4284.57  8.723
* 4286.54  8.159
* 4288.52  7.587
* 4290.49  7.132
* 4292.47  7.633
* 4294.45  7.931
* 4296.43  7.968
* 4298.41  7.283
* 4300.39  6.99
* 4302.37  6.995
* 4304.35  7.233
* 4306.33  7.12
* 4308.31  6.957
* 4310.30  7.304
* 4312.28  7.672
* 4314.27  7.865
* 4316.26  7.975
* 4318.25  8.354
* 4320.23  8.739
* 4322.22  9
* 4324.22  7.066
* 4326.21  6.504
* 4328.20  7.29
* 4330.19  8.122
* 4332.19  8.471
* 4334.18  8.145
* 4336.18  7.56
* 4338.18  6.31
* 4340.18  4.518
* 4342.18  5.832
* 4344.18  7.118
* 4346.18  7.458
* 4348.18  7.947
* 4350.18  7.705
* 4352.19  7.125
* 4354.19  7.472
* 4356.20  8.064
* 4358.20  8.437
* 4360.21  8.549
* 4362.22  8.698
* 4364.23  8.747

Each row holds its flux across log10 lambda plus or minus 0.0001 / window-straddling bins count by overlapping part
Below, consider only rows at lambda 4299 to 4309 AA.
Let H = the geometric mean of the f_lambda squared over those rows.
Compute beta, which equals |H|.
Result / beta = 50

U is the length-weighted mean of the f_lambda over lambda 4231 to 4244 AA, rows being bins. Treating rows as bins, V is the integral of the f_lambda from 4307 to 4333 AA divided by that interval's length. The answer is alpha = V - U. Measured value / 0.0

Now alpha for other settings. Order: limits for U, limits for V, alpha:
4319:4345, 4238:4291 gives 0.6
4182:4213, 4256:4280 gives -0.2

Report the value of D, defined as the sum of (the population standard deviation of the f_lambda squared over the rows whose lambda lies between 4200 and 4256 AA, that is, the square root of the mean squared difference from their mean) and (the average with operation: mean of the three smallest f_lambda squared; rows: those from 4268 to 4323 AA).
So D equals 54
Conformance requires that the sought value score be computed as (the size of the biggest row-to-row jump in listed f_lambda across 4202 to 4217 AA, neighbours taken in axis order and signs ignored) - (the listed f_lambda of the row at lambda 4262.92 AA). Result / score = -7.6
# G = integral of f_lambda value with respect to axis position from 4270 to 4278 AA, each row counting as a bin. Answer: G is 60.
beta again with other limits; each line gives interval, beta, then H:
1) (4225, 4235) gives 62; 62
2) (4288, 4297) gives 58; 58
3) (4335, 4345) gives 38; 38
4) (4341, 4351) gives 51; 51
